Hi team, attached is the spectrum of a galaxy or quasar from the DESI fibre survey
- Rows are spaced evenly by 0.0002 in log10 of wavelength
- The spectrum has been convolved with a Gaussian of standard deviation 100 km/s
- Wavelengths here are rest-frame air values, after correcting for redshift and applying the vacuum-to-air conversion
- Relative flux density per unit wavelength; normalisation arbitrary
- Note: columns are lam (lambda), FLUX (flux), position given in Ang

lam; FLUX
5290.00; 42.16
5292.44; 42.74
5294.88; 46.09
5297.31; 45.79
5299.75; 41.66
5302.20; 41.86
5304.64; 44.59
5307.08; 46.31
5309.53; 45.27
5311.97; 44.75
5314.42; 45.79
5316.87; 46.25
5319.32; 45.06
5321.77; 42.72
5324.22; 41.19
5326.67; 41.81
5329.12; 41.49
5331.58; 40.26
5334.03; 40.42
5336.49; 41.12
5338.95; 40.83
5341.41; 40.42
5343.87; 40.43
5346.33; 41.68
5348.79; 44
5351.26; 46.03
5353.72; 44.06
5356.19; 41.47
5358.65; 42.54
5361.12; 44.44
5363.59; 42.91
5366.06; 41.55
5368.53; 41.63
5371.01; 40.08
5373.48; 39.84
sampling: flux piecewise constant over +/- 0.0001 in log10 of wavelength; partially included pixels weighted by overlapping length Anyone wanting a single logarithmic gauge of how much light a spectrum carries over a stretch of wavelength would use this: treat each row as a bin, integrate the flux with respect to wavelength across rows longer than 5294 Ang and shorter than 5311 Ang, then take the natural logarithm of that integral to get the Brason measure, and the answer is 6.63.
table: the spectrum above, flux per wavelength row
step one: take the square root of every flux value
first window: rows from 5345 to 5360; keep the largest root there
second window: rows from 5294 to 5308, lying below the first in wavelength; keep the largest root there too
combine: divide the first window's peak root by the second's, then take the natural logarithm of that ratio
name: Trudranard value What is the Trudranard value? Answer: 0.00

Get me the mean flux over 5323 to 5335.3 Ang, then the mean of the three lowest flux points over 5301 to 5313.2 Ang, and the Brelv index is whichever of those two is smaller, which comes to 41.0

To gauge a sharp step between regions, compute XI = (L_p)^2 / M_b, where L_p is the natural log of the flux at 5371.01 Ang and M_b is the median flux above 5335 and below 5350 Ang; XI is 0.332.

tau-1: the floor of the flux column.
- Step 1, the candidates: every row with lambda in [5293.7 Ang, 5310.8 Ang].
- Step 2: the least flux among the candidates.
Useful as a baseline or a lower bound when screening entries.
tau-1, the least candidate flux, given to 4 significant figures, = 41.66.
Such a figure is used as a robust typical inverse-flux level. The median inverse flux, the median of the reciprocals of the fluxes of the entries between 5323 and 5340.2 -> 0.0243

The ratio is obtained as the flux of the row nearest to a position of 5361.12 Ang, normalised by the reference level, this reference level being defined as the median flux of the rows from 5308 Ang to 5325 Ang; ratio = 0.986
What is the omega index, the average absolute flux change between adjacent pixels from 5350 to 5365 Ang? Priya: 1.81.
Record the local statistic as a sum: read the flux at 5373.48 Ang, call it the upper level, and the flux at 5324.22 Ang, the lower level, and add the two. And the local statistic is 81.0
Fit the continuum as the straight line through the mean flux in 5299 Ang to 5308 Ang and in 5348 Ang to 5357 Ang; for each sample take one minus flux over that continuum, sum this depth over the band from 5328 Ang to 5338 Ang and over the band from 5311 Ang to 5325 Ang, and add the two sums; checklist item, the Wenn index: 0.19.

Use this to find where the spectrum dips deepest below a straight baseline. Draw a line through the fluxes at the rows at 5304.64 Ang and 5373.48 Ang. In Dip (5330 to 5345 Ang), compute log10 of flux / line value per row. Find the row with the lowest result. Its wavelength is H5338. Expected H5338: 5331.58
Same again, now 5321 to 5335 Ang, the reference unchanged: 5331.58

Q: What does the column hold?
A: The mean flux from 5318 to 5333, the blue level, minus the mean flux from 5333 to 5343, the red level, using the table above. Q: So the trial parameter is 1.4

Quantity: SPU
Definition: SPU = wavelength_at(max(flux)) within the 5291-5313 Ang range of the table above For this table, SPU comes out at 5307.08 Ang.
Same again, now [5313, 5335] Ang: 5316.87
